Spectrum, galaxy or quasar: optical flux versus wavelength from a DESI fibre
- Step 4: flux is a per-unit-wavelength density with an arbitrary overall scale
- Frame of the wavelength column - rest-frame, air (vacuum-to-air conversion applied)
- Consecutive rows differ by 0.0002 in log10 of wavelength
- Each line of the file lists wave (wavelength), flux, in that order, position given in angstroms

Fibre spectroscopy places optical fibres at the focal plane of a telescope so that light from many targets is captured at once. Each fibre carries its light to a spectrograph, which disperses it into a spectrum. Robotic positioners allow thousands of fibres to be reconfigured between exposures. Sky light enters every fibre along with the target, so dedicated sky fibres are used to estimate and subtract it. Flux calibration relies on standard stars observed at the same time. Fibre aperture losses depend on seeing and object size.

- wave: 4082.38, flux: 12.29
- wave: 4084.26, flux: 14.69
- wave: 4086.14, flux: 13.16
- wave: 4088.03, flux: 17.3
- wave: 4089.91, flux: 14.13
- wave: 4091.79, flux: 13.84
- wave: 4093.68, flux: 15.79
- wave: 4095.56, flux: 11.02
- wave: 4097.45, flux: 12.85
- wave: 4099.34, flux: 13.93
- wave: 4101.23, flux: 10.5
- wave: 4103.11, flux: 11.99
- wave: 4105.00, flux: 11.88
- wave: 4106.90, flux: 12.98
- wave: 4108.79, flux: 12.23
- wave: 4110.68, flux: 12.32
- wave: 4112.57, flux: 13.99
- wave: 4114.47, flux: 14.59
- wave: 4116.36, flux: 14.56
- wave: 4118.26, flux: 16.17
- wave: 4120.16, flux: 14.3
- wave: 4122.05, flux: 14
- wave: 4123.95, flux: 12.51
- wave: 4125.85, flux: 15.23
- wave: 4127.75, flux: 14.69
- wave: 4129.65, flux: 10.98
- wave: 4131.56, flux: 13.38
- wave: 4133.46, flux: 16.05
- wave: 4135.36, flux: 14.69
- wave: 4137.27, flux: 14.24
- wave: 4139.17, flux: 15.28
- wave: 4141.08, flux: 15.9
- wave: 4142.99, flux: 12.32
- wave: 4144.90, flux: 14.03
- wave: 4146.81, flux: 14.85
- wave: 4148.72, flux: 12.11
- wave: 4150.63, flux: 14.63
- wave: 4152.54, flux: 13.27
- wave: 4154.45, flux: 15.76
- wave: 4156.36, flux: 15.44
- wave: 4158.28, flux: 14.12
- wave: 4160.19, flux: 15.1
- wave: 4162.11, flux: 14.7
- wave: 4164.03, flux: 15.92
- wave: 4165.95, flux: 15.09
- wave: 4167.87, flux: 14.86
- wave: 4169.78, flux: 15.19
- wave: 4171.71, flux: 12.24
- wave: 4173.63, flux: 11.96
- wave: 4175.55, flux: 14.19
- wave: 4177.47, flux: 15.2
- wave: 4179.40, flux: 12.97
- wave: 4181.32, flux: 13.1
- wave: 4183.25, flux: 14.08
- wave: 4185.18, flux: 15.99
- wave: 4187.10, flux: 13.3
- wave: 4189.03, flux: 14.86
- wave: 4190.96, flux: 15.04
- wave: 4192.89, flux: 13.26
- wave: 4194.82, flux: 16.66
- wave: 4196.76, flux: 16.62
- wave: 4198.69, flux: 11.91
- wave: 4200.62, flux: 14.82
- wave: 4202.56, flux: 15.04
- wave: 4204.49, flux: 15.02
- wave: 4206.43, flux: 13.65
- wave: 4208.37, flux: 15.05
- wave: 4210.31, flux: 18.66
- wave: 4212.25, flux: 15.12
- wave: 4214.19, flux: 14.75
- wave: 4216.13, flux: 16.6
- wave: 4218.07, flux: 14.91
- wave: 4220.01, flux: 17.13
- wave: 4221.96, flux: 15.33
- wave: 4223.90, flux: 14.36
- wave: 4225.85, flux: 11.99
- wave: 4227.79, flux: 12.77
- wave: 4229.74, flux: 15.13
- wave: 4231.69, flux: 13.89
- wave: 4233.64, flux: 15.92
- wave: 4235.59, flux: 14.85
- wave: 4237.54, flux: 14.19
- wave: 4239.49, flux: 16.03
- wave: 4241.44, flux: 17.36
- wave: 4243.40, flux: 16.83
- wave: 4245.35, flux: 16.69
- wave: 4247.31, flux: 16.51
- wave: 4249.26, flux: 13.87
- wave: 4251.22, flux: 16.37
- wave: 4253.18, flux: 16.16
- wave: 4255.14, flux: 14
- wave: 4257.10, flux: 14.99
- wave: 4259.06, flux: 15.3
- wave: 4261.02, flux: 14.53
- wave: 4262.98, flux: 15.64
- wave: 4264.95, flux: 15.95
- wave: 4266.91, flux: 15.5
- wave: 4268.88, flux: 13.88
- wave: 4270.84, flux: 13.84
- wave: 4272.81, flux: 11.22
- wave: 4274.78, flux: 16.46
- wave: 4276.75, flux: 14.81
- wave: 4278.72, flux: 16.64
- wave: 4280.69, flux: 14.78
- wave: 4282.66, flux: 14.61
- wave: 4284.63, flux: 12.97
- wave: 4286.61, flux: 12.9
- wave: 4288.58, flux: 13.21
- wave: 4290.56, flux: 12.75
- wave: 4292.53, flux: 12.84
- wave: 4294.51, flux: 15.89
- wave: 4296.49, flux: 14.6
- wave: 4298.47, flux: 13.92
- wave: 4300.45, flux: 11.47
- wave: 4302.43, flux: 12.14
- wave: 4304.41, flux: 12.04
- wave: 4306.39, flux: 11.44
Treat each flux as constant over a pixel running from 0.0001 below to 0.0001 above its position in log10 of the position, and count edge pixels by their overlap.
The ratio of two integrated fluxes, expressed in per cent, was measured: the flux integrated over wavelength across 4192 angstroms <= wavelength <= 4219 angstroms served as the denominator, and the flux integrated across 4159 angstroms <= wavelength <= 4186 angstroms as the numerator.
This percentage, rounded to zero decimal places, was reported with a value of 94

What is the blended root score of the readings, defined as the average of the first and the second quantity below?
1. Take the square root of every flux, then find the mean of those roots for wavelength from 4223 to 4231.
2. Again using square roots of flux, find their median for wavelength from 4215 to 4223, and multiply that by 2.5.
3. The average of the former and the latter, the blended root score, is 6.83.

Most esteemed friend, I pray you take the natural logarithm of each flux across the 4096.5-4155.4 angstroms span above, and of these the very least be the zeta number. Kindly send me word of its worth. 2.35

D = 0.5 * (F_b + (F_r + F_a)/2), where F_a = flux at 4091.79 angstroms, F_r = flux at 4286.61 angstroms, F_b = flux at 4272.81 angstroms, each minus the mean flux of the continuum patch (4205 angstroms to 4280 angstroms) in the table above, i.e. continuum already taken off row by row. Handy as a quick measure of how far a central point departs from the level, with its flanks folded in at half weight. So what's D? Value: -2.9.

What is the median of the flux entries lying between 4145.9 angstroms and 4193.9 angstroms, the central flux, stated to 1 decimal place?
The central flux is 14.7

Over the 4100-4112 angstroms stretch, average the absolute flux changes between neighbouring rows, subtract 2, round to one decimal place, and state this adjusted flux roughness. -1.3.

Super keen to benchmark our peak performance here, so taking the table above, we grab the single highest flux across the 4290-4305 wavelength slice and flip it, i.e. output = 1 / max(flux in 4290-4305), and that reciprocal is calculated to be 0.0629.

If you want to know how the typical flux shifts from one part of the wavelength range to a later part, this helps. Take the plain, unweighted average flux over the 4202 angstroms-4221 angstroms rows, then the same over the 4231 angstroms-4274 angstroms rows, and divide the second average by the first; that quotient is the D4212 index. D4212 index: 0.972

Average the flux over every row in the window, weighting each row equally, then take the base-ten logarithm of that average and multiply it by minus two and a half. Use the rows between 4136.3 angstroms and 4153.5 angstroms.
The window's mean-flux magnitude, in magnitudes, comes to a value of -2.87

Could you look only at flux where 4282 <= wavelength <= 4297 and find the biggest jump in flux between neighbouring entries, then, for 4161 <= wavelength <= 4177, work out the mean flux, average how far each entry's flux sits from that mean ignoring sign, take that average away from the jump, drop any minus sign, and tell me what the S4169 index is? 1.9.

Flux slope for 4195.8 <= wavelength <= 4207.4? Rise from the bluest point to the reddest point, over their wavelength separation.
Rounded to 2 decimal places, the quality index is -0.31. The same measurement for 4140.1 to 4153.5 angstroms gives -0.23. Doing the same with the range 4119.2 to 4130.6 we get -0.35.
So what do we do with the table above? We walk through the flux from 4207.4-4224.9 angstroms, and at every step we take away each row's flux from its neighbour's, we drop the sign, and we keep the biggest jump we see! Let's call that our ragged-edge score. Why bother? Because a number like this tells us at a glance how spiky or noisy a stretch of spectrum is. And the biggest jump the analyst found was 3.6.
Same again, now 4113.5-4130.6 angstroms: 3.7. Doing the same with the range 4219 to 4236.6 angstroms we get 2.4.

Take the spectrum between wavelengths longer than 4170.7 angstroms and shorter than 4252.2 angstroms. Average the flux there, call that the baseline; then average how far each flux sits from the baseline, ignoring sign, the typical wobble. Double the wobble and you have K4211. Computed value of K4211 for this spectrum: 2.5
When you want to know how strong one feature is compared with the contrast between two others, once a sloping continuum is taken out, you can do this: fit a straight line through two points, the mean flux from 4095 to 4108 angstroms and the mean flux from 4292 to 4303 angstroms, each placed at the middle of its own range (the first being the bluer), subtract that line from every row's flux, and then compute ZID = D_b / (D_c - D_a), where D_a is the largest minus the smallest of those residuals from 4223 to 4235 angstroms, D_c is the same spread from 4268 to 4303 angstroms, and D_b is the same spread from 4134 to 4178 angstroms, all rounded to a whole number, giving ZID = 3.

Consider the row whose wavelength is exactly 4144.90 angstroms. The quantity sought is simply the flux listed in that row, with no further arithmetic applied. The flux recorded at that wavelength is 14.03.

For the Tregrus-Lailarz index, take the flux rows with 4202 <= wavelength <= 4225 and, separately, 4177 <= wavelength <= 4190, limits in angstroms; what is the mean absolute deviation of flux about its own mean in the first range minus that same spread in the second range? 0.0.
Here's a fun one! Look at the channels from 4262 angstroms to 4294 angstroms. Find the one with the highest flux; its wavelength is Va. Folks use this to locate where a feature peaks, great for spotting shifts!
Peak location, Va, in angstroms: 4278.72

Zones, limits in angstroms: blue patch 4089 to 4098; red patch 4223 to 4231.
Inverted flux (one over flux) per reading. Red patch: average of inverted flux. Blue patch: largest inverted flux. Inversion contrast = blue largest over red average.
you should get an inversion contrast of 1.22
